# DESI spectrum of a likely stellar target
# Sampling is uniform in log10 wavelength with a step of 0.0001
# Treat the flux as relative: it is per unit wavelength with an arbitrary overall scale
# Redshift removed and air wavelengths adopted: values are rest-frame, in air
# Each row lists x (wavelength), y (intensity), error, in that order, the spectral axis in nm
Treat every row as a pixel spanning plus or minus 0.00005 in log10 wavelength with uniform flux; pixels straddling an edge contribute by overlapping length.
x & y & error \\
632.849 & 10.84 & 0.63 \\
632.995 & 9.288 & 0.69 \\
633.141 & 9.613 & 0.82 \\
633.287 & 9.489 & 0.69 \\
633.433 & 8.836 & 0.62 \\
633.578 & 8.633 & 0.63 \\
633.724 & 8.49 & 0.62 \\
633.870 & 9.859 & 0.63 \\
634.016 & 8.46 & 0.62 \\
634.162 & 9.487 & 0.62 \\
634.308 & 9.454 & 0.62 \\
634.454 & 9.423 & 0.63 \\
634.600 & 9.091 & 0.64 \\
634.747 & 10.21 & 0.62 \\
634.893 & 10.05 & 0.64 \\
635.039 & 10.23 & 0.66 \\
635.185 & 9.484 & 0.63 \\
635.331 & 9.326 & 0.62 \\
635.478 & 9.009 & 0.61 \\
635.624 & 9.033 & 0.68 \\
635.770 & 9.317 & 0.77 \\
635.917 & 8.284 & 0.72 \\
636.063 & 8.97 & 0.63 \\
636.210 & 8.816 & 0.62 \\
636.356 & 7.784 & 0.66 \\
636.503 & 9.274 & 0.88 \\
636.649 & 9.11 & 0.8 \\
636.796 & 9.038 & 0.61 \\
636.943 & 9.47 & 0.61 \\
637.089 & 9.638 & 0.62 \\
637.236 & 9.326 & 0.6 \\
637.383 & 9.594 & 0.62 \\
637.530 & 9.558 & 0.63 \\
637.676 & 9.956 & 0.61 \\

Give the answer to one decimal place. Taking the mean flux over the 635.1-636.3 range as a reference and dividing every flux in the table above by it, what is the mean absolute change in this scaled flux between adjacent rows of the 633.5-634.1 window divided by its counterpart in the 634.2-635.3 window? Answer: 2.3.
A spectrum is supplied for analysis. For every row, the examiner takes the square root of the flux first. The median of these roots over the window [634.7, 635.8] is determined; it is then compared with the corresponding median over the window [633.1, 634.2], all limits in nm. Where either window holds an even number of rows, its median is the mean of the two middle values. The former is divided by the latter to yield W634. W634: 1.01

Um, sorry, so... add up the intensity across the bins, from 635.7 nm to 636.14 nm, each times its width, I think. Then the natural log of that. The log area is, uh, 1.36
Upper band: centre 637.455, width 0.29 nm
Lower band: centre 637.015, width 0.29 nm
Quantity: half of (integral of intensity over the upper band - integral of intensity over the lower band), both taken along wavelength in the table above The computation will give 0.00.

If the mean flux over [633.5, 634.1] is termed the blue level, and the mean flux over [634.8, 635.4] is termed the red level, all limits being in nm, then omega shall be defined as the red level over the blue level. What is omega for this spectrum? 1.10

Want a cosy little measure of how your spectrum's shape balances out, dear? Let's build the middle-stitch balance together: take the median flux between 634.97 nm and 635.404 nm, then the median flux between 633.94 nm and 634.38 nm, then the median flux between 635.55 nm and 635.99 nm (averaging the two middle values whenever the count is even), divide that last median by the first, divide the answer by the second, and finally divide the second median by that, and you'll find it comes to 94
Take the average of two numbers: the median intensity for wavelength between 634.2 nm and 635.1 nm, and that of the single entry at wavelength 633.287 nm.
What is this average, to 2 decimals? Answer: 9.62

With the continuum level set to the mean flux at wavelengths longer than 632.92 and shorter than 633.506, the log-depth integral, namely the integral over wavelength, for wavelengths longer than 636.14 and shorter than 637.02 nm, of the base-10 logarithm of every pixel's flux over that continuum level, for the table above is -0.017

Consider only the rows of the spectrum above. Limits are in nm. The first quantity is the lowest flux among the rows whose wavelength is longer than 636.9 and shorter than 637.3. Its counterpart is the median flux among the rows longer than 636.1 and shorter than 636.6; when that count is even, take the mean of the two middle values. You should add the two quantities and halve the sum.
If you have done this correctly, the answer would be 9.07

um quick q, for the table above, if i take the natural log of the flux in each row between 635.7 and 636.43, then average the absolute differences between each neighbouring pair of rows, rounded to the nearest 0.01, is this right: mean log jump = 0.08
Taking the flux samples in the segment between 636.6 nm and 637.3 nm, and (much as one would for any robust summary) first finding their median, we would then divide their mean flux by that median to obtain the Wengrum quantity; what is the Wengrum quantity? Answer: 1.00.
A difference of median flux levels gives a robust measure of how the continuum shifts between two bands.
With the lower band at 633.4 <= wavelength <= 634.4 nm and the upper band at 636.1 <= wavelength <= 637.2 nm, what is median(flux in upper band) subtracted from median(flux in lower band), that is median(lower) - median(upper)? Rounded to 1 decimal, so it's -0.3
